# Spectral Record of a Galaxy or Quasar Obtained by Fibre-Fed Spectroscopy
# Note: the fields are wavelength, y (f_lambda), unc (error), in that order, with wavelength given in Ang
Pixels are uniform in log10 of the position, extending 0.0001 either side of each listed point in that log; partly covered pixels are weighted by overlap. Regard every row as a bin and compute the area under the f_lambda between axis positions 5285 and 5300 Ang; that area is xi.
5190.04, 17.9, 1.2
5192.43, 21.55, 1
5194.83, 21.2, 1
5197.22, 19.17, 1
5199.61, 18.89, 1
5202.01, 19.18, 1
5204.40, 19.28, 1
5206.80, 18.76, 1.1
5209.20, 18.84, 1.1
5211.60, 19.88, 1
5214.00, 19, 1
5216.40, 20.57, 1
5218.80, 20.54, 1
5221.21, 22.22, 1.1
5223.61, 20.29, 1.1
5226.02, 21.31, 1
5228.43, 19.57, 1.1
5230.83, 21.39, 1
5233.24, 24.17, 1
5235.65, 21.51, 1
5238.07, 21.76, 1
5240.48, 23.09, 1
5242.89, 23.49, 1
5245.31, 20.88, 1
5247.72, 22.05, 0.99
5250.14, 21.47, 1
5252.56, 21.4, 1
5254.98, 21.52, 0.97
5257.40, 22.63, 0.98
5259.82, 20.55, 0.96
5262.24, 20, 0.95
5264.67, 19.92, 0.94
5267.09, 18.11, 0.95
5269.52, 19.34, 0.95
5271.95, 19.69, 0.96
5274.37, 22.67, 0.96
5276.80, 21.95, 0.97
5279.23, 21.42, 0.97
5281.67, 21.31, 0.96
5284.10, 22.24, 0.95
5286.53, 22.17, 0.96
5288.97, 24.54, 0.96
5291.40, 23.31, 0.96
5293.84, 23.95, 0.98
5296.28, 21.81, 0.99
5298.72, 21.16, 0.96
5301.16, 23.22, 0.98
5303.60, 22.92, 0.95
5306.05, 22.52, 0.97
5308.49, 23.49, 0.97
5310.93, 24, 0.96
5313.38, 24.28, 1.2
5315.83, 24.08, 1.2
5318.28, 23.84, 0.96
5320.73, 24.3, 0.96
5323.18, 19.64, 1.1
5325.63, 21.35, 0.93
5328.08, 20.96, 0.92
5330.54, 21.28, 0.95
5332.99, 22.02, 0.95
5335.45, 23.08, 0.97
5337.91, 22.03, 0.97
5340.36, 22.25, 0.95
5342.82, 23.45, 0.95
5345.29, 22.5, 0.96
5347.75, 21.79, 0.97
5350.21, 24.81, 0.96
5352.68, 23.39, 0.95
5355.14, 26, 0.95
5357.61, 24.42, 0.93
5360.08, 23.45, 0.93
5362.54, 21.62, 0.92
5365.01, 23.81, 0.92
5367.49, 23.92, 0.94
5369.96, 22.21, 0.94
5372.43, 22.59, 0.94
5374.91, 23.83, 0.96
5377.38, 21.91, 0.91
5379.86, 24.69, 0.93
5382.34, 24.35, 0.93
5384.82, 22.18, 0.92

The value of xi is 342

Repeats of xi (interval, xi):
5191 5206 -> 297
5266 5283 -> 351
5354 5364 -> 239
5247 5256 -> 194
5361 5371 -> 229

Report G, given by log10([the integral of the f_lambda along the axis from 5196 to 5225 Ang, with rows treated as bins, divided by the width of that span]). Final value 1.30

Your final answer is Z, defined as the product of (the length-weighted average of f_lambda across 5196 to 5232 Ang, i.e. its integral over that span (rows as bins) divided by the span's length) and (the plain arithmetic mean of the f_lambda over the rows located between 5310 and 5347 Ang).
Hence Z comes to 451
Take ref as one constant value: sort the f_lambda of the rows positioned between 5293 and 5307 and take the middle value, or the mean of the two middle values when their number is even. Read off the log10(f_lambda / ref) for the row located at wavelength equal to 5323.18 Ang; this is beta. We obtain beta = -0.063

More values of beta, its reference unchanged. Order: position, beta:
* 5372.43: -0.002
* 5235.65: -0.024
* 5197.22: -0.074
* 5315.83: 0.025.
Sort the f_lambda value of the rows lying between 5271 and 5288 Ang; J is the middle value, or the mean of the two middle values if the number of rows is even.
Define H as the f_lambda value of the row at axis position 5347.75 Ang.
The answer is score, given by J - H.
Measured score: 0.2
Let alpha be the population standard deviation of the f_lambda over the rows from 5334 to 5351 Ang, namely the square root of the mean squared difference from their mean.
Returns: 0.97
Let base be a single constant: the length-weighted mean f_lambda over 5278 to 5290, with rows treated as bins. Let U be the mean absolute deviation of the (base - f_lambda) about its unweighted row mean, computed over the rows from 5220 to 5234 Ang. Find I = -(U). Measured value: -1.1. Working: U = 1.14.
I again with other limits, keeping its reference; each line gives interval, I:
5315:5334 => -1.4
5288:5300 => -1.2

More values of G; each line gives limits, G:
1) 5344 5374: 1.37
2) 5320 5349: 1.34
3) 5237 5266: 1.33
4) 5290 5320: 1.37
